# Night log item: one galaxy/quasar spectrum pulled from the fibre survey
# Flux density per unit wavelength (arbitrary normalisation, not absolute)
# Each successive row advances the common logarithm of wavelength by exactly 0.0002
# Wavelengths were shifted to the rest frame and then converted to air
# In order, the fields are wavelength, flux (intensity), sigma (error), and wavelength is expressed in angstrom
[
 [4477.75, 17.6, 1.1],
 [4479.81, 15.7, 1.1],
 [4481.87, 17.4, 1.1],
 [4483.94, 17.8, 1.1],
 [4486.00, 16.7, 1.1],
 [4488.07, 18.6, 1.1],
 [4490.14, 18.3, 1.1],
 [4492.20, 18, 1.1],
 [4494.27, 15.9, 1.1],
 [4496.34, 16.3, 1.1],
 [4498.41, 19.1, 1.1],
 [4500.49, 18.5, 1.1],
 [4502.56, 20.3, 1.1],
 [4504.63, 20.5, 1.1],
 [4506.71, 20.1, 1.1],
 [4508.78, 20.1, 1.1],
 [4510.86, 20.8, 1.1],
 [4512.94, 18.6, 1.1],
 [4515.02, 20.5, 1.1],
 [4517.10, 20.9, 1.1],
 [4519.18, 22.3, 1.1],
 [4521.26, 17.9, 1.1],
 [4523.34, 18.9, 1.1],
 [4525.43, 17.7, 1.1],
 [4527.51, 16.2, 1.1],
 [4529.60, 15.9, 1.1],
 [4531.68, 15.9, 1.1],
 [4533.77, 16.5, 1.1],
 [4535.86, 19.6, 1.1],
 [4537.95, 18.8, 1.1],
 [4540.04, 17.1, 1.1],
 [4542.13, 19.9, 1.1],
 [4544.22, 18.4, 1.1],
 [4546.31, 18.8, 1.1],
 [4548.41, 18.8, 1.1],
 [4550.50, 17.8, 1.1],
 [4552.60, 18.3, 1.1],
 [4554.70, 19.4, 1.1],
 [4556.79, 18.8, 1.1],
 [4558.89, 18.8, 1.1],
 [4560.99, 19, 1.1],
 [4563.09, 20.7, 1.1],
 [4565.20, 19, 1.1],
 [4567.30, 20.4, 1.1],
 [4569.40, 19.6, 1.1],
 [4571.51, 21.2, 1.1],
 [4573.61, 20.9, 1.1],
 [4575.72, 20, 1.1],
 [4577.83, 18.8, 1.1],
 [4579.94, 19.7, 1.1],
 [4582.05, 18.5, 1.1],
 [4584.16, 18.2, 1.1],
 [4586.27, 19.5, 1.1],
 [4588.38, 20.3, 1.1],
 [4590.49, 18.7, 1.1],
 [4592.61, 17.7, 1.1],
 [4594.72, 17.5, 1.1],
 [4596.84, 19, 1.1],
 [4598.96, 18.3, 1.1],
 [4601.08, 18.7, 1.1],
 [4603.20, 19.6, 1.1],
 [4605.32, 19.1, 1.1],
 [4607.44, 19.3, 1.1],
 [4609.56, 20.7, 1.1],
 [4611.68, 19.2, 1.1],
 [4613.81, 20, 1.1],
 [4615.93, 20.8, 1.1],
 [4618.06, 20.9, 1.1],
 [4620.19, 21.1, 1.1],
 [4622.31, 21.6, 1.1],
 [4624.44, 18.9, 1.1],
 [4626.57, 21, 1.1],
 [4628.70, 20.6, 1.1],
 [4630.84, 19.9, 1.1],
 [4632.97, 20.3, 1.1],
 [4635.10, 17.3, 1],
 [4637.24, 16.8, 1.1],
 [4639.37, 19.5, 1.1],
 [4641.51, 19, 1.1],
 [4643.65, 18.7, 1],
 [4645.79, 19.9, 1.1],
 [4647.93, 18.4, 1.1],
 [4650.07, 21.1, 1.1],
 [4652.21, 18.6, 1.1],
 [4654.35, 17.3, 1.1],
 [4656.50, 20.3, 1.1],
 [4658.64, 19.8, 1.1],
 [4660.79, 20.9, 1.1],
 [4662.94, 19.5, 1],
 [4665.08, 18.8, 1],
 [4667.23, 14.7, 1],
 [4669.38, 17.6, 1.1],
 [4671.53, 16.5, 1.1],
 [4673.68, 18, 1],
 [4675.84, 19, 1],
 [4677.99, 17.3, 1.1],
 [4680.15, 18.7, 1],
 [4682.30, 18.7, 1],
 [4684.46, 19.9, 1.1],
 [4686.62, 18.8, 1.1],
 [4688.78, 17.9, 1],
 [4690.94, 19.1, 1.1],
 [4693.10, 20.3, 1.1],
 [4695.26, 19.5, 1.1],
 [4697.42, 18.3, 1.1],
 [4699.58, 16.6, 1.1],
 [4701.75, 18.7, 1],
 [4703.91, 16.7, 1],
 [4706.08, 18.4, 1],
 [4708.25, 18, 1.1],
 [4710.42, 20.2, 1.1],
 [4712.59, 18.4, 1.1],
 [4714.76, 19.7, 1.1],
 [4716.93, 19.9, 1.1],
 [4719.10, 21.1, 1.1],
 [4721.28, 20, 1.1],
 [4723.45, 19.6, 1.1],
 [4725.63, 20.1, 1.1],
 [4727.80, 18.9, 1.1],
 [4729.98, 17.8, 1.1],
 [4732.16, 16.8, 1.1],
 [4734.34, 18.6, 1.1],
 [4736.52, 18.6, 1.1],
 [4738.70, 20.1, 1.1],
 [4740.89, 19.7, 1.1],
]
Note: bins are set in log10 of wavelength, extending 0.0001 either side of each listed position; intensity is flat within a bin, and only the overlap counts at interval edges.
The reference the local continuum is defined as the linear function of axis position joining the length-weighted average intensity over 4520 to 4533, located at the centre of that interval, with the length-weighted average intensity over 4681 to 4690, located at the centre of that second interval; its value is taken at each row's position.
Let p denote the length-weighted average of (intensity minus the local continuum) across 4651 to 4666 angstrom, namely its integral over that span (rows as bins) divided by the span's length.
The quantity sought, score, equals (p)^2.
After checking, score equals 0.63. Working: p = 0.8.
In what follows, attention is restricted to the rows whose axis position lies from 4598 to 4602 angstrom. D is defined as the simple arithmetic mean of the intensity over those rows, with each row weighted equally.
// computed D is 18.50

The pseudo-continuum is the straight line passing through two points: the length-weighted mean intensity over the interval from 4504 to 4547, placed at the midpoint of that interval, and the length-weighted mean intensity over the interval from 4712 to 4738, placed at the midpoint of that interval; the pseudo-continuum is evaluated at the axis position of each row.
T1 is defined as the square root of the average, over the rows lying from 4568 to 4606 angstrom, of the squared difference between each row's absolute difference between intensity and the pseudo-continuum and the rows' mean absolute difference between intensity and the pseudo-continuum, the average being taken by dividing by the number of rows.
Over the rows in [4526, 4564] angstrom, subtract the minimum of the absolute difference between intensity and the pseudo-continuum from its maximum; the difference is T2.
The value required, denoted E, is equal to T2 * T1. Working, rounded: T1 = 0.63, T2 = 2.89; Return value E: 1.81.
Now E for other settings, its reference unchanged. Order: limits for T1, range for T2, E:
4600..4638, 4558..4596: 1.79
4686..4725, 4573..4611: 1.31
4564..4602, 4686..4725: 1.63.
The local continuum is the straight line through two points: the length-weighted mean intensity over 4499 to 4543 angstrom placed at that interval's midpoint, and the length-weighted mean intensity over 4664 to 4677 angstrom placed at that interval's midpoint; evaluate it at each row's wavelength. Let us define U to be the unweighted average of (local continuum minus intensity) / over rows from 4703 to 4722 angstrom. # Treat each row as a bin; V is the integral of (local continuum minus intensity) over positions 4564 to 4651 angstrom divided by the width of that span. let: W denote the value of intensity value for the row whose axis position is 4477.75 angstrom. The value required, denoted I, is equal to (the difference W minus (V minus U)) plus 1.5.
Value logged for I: 18.4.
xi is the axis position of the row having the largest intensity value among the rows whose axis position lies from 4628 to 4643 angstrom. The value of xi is 4628.70 angstrom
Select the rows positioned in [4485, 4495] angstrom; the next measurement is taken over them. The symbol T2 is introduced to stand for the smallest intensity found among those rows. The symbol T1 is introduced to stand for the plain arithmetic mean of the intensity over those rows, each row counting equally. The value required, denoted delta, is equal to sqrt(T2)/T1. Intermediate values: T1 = 17.50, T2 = 15.9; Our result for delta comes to 0.2279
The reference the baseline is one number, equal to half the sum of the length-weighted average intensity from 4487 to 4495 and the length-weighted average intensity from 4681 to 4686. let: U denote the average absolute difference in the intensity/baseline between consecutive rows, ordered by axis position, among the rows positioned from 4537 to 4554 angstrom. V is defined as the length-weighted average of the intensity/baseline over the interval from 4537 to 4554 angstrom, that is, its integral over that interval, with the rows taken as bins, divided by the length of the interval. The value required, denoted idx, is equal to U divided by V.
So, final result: 0.061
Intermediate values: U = 0.061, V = 1.00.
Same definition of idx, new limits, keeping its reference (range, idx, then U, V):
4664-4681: 0.111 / 0.106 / 0.95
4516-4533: 0.077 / 0.076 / 0.98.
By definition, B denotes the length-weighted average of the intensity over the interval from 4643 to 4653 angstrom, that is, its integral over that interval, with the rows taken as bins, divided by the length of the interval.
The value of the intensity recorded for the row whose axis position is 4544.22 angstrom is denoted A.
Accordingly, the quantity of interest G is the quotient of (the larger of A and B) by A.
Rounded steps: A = 18.4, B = 19.4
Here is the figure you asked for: 1.05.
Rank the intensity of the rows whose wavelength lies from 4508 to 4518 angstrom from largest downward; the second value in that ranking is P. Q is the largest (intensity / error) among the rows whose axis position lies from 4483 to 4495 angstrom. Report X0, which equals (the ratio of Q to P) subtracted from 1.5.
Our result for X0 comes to 0.69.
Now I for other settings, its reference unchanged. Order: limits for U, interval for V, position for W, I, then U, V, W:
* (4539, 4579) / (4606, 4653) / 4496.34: 18.9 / -0.7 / -1.87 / 16.3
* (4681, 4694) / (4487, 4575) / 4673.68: 17.7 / -1.8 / -0.09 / 18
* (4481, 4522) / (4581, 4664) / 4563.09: 23.8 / 0.2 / -1.49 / 20.7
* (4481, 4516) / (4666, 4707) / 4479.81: 18.5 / 0.4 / -0.86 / 15.7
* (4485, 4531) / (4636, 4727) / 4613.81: 23.3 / 0.3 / -1.48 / 20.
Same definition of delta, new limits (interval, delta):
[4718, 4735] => 0.2145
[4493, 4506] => 0.2163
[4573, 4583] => 0.2197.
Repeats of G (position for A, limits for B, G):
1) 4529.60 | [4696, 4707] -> 1.12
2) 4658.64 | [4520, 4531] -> 1.00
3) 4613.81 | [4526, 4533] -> 1.00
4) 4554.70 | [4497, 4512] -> 1.02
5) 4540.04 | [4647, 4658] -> 1.12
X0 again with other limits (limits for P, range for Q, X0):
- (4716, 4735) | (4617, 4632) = 0.52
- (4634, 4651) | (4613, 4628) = 0.51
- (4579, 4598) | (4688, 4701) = 0.56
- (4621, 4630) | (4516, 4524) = 0.53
